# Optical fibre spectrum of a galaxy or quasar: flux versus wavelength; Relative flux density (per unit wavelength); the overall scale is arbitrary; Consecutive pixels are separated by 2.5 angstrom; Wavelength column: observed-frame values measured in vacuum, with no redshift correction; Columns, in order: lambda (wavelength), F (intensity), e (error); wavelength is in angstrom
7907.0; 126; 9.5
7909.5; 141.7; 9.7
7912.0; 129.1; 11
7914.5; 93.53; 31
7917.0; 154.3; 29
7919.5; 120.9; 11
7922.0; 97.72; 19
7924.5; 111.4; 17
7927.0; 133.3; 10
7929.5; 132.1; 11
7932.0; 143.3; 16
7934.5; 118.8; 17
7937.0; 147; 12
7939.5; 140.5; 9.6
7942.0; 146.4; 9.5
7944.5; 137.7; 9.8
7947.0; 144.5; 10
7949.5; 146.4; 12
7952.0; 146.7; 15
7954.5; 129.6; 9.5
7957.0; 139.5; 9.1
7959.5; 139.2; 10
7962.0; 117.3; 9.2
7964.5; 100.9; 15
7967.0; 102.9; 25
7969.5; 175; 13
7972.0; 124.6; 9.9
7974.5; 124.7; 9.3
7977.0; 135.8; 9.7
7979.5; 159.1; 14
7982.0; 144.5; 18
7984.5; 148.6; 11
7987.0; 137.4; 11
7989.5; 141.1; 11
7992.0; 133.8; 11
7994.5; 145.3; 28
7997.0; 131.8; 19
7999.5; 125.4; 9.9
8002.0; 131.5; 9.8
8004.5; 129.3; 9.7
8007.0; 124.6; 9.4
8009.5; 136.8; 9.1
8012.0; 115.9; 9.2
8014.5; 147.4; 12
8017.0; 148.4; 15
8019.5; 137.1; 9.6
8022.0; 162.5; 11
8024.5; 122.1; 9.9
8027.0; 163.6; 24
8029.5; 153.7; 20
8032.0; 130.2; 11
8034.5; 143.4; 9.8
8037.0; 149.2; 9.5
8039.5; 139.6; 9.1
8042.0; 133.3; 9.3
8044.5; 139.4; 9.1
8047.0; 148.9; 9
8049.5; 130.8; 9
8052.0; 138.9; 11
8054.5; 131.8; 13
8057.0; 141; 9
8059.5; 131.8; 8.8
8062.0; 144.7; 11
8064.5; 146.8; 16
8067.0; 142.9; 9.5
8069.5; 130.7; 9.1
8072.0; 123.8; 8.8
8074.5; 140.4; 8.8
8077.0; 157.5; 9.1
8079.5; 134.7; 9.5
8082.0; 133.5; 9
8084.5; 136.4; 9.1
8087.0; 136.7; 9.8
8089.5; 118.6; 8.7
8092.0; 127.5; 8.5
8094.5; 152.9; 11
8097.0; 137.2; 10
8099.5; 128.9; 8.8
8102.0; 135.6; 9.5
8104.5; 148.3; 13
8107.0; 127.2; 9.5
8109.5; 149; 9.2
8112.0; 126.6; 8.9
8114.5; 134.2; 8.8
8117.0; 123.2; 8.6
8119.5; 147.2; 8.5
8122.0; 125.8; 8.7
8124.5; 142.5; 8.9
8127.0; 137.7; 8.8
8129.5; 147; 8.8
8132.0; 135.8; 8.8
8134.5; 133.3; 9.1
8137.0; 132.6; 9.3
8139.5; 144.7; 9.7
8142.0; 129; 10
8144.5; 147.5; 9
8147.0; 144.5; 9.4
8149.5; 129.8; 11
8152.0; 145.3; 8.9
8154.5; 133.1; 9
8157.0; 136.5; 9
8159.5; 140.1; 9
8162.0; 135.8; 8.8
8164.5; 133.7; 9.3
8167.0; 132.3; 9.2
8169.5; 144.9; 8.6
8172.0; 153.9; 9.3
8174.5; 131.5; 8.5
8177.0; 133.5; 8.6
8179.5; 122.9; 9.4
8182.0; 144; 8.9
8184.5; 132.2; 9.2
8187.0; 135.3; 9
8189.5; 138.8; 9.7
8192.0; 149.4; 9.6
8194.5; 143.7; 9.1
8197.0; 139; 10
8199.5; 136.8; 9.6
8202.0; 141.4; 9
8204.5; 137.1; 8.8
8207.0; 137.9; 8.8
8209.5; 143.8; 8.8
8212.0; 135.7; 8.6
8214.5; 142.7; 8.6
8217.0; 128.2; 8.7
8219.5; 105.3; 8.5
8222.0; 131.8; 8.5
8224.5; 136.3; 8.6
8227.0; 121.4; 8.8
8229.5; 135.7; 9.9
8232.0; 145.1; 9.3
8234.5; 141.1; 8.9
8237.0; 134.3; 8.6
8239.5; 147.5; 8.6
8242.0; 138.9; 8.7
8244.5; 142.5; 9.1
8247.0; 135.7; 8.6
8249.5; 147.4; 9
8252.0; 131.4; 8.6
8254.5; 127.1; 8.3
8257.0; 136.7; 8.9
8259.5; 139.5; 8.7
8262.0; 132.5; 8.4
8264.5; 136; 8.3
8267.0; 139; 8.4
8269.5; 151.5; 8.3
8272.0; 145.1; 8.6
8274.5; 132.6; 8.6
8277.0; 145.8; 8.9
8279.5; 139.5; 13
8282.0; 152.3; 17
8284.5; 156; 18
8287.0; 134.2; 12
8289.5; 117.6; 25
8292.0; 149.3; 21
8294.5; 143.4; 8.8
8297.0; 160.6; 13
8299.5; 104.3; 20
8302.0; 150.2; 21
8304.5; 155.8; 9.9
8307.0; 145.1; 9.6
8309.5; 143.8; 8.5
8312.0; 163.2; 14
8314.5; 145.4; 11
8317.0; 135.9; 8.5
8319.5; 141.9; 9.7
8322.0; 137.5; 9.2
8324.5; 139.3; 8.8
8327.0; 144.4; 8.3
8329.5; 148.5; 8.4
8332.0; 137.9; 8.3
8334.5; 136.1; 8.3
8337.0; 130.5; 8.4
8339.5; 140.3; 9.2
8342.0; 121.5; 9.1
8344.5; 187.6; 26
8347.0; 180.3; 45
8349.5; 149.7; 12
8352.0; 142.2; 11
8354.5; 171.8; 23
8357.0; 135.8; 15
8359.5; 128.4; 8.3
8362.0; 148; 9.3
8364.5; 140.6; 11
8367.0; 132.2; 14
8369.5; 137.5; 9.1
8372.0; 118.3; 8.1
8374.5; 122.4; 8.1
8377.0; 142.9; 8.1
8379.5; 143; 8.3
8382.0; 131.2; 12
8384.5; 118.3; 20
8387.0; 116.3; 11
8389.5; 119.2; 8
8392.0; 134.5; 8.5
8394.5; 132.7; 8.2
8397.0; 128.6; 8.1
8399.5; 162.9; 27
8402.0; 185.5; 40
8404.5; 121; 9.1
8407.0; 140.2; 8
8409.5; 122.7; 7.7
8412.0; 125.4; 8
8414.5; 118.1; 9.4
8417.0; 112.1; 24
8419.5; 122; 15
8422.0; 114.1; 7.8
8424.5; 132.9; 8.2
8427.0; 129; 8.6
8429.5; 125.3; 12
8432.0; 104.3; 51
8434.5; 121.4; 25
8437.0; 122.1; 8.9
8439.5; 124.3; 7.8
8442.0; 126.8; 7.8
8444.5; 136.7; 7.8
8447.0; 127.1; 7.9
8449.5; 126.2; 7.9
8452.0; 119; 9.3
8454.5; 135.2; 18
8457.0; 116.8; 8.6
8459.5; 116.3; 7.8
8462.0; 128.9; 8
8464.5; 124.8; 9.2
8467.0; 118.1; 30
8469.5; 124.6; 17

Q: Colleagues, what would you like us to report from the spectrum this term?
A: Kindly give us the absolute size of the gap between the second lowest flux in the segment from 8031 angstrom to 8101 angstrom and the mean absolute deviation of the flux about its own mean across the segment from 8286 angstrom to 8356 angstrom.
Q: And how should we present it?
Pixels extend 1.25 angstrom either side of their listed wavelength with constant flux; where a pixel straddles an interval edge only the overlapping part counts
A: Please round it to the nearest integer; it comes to 112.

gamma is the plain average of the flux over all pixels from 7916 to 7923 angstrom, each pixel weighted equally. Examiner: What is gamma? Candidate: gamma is 124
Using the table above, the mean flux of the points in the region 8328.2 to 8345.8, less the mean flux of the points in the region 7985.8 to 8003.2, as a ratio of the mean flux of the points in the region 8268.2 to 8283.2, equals 0.06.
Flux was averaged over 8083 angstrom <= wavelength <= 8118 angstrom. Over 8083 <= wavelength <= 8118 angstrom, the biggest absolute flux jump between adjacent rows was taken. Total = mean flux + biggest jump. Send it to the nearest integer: 160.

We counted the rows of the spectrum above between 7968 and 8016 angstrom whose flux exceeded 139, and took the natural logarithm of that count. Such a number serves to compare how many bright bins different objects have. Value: 1.95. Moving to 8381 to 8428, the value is 1.10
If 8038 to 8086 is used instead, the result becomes 2.20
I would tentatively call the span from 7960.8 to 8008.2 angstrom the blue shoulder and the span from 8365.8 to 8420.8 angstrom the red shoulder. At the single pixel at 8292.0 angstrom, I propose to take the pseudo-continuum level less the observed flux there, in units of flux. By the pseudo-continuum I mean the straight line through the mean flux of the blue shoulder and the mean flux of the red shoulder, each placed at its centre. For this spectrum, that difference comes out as -18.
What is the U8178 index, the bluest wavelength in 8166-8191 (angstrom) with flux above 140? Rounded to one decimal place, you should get 8169.5 angstrom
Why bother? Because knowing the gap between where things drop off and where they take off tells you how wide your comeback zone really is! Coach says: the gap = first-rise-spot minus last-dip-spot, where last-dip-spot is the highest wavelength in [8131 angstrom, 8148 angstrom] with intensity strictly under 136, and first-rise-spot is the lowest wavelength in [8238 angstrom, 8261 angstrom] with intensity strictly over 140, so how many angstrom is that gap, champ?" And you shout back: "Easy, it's 97.5 angstrom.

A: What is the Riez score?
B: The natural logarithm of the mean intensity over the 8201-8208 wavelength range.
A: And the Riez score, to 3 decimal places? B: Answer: 4.933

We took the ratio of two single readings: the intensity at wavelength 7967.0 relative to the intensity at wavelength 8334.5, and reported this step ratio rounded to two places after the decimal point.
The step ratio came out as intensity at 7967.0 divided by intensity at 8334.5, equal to 0.76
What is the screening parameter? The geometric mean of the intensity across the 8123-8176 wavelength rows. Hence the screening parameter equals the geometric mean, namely 138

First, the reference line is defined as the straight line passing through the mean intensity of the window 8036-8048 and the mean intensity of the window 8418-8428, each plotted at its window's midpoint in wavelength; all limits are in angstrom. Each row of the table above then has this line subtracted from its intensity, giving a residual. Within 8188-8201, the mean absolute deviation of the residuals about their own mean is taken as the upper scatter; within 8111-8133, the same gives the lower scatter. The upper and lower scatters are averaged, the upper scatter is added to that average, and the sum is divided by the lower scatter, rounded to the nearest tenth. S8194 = 1.3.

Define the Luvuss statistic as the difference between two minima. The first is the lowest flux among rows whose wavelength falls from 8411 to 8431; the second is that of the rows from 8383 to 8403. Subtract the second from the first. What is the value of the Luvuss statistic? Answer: -4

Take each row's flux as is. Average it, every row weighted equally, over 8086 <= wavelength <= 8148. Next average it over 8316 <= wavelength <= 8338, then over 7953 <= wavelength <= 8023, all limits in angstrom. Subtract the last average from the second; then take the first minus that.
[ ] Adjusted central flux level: 133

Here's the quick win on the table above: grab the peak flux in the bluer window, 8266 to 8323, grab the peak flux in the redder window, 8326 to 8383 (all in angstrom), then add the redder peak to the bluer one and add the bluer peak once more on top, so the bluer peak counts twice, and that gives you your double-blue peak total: 514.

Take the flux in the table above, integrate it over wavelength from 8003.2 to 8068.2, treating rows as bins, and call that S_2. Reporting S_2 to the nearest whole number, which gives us 9085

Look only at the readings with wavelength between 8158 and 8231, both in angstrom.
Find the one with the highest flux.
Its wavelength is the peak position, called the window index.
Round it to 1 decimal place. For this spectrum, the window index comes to 8172.0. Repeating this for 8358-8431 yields 8402.0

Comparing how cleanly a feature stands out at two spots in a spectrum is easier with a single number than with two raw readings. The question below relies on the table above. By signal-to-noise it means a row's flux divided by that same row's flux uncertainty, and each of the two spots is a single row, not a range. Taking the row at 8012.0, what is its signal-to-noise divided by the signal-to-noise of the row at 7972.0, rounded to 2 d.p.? 1.00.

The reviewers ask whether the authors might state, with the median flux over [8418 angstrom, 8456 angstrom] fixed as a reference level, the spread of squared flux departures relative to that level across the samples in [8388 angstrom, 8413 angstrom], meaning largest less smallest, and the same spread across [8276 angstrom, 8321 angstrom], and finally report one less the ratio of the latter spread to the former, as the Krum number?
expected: 0.62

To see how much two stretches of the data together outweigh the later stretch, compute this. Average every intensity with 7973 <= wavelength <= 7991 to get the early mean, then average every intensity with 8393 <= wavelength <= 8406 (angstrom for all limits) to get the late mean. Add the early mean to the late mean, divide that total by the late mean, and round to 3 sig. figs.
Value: 1.97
